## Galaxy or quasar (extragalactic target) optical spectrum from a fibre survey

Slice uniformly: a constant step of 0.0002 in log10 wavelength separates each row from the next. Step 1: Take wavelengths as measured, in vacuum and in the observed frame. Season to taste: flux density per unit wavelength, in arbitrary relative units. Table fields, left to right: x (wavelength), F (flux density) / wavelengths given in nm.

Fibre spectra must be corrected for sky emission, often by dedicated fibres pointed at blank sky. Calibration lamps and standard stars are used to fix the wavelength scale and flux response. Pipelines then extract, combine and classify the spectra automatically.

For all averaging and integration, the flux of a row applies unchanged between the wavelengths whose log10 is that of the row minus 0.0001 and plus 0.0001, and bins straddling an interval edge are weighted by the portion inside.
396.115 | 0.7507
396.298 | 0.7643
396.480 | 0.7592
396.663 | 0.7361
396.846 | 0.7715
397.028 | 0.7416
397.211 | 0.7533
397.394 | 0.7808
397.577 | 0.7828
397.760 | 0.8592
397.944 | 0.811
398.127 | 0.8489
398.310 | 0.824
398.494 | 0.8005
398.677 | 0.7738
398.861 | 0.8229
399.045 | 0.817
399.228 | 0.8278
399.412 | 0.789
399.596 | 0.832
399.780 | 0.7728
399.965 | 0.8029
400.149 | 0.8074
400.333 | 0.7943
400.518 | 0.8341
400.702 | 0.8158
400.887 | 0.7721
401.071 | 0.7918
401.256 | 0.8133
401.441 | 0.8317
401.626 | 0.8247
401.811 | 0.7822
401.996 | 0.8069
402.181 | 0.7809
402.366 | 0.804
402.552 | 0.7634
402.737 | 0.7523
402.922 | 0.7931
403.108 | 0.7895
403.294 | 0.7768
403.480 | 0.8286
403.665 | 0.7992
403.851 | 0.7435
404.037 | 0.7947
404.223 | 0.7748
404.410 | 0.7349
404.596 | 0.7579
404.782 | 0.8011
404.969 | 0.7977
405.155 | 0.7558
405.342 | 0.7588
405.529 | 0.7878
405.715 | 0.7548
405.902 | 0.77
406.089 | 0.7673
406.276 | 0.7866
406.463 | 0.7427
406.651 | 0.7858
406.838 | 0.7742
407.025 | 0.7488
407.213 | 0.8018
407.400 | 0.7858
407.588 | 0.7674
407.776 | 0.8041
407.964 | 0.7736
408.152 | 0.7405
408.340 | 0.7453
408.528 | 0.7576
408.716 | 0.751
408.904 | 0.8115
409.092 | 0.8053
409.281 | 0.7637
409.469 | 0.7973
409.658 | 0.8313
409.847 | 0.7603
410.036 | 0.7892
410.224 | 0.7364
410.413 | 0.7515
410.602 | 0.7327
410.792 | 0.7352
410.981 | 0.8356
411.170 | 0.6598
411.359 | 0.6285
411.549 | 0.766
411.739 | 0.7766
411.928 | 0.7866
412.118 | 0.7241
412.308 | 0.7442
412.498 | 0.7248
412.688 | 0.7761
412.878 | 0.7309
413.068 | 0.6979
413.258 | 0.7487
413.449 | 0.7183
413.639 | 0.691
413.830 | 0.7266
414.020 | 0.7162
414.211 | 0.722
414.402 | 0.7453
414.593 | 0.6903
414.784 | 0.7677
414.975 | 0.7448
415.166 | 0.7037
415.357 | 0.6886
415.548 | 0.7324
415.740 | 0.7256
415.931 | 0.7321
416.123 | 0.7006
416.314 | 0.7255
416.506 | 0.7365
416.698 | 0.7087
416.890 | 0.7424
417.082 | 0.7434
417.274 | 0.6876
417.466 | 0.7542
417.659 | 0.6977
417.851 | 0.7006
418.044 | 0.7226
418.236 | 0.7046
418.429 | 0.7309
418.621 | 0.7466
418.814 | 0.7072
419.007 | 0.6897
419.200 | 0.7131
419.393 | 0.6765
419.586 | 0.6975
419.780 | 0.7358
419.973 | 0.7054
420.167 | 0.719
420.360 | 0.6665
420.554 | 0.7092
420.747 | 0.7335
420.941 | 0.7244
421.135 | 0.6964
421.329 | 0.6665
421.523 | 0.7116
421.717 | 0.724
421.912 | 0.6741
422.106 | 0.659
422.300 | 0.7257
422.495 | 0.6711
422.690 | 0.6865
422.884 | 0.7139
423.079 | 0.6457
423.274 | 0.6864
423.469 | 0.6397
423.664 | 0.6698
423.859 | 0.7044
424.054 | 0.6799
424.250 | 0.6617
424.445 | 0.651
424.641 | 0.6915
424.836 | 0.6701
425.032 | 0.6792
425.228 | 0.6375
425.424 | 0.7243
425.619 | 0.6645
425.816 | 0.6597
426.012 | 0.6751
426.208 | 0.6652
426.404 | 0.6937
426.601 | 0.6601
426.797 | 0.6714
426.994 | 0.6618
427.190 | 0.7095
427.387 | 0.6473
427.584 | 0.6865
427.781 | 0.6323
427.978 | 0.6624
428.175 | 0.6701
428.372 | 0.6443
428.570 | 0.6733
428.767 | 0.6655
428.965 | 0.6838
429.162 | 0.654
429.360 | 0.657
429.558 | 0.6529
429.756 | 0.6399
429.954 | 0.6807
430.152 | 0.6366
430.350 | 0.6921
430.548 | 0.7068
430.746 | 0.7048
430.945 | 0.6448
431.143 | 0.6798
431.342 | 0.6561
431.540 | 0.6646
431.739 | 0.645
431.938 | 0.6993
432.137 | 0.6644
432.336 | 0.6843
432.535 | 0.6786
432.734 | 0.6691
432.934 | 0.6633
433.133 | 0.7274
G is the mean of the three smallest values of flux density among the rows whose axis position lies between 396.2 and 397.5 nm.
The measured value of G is 0.74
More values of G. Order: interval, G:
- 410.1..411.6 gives 0.67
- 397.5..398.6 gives 0.80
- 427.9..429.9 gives 0.65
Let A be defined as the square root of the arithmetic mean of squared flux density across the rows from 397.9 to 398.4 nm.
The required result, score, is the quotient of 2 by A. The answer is 2.42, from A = 0.83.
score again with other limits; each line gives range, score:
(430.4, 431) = 2.92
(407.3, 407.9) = 2.54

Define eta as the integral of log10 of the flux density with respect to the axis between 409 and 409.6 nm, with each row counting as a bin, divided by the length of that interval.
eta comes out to -0.10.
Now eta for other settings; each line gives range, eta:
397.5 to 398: -0.09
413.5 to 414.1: -0.15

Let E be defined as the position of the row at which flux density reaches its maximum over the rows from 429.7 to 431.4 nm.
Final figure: 430.548 nm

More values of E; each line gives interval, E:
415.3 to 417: 416.890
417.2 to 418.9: 417.466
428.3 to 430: 428.965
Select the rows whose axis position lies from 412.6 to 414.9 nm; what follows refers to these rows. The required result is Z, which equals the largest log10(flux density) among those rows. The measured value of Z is -0.110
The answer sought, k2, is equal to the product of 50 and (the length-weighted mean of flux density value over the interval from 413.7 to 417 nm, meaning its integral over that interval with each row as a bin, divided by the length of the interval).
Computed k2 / 36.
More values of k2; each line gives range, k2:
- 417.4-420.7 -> 36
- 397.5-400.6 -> 41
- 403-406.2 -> 39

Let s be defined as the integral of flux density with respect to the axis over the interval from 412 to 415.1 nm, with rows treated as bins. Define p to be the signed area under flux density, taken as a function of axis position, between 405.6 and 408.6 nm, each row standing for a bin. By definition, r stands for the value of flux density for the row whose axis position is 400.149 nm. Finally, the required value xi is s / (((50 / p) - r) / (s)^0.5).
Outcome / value 0.163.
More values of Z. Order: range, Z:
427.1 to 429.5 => -0.149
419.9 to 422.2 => -0.135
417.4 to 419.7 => -0.123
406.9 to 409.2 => -0.091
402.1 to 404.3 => -0.082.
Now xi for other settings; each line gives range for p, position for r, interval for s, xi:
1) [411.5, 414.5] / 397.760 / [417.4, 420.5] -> 0.150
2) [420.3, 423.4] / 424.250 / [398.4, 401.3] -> 0.157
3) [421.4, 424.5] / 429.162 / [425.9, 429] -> 0.130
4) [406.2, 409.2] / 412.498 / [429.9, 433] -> 0.145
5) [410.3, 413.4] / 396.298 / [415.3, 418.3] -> 0.150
